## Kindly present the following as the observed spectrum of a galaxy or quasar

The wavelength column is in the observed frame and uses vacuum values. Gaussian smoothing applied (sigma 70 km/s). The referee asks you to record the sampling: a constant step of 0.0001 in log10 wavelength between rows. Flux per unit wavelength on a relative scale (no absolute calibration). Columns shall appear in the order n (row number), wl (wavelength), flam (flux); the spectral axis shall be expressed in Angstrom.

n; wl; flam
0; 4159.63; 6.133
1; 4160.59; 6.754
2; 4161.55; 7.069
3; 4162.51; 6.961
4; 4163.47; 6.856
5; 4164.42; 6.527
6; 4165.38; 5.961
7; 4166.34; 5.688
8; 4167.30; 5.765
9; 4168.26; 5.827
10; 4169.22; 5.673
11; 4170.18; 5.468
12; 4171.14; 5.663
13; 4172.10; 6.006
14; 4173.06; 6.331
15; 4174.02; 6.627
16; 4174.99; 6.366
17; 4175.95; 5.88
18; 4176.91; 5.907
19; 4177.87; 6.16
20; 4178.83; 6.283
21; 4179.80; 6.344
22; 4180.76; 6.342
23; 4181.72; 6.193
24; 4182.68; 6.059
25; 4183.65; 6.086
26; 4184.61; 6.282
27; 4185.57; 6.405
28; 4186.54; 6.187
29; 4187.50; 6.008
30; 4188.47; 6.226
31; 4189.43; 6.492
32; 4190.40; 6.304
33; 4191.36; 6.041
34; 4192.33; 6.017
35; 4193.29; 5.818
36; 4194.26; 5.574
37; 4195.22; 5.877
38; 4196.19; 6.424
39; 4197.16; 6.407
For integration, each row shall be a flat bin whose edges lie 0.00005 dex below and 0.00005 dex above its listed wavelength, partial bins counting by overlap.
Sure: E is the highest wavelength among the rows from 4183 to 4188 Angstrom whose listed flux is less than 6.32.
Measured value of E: 4187.50 Angstrom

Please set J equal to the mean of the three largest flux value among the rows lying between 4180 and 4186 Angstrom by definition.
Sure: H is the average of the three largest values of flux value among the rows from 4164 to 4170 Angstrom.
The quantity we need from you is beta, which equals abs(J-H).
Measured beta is 0.24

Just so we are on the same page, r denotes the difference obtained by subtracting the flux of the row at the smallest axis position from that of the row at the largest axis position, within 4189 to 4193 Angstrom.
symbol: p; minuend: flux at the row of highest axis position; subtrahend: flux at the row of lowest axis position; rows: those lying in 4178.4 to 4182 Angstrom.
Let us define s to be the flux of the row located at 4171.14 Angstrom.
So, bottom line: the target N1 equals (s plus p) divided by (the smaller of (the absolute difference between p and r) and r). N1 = -12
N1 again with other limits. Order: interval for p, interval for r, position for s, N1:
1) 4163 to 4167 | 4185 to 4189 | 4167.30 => -26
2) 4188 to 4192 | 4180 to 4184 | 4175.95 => -22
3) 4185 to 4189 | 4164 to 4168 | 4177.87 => -8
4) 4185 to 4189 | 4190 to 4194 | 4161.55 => -14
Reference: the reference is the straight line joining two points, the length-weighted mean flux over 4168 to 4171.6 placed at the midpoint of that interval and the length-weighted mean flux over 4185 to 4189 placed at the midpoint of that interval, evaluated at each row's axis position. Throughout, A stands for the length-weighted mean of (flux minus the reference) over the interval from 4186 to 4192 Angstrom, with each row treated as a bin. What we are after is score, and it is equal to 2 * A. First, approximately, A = -0.07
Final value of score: -0.1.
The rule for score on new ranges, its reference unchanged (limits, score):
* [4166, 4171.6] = 0.1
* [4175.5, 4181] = 0.4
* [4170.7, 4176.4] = 0.8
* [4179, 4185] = 0.3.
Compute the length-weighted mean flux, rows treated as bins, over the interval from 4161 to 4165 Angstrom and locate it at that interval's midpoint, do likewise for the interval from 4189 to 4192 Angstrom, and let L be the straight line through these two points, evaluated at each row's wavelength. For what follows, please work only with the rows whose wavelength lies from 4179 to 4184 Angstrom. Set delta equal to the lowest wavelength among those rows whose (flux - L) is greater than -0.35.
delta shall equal 4179.80 Angstrom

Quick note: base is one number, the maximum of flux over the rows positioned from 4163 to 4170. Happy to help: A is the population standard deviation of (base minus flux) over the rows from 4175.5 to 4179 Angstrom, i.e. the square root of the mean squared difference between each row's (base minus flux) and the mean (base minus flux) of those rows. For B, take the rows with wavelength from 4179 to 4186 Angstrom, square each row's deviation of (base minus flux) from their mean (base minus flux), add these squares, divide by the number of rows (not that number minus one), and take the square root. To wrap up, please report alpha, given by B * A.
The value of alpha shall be 0.02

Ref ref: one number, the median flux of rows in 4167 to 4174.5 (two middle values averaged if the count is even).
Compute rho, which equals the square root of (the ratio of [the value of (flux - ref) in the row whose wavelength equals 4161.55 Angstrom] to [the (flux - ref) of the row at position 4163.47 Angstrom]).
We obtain 1.10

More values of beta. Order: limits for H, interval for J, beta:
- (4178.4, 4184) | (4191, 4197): 0.16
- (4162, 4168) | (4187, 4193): 0.44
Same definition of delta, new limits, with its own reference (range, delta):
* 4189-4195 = 4189.43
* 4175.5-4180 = 4178.83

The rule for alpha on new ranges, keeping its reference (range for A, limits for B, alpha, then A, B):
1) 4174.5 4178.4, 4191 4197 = 0.05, 0.20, 0.26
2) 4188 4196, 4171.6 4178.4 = 0.07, 0.27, 0.25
